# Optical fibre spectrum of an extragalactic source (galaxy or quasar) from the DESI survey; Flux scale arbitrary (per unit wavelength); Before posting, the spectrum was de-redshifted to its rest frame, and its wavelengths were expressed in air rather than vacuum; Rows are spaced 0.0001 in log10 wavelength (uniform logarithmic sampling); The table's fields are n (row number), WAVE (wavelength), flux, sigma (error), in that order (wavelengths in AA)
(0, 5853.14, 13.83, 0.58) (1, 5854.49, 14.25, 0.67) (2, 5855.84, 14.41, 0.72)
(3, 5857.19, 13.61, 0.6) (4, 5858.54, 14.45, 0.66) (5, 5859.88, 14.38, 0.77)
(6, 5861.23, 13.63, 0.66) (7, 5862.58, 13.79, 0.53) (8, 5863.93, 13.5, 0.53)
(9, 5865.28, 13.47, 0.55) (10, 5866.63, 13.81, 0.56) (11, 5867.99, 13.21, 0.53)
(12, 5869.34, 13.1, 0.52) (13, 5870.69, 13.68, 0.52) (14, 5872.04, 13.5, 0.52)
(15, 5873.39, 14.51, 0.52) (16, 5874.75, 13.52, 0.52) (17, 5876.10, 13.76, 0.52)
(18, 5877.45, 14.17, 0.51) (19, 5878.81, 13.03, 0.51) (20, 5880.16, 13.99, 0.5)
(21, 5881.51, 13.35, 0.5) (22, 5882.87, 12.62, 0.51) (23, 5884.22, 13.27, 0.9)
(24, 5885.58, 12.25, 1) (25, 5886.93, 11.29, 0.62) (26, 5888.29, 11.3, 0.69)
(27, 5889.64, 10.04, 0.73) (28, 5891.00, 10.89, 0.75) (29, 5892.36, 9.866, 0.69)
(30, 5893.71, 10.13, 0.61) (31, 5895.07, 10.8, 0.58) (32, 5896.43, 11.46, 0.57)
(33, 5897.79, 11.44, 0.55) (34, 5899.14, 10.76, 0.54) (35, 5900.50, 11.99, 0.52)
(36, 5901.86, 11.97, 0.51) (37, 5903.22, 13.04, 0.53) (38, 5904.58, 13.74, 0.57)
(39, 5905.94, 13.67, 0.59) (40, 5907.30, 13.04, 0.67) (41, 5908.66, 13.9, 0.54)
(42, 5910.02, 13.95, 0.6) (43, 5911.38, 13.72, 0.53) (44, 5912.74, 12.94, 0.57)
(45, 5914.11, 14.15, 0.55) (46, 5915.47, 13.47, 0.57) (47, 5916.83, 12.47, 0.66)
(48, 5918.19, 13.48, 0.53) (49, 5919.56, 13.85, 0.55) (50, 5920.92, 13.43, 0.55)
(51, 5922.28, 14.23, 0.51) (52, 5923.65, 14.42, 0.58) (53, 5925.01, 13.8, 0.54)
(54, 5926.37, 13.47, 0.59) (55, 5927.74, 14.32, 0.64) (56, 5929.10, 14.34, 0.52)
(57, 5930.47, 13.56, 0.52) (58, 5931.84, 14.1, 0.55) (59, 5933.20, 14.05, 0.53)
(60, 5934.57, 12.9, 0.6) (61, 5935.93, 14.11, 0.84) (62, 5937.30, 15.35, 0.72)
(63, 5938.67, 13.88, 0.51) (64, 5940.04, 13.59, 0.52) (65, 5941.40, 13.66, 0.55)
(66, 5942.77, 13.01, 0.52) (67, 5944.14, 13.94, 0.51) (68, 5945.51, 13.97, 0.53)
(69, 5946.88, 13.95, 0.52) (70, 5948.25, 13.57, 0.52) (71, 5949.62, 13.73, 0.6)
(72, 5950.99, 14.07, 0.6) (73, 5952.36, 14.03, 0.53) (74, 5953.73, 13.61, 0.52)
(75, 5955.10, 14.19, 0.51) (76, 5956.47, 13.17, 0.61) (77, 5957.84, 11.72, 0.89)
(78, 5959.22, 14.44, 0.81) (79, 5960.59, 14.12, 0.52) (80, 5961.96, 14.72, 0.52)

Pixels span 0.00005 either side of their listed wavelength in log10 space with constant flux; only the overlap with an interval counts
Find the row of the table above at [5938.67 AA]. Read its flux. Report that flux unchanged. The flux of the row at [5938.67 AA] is 13.88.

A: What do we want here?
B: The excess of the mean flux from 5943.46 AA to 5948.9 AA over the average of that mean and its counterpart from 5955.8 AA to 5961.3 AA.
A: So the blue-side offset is 0.2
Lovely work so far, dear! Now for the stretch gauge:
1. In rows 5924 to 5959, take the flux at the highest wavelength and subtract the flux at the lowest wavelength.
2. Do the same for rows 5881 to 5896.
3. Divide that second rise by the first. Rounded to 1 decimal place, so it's 1.2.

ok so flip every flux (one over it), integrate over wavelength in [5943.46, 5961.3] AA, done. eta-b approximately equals 1.30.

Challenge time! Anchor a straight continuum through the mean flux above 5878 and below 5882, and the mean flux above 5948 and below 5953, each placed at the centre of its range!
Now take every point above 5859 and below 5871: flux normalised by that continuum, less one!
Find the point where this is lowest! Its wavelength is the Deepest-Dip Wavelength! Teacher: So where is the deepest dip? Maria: 5869.34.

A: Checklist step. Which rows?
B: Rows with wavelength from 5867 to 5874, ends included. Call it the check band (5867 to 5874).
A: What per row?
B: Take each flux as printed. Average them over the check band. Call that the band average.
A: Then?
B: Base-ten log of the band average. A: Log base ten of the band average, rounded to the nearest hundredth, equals 1.13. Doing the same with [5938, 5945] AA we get 1.13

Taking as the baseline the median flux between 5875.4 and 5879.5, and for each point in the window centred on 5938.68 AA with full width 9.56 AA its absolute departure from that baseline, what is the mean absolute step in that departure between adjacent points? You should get 0.7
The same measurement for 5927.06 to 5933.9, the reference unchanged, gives 0.1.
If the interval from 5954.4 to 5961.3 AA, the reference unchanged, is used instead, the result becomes 0.8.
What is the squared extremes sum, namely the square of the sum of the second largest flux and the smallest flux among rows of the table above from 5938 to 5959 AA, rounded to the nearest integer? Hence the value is 665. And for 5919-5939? 746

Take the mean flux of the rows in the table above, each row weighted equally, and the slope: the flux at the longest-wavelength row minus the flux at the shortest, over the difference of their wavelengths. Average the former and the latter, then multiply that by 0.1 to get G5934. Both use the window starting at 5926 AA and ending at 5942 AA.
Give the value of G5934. 0.698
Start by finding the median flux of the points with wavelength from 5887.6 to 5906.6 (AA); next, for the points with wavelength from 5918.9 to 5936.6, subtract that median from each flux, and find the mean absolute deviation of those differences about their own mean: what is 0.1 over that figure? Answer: 0.28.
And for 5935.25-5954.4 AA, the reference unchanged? 0.32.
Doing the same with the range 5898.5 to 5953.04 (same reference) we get 0.19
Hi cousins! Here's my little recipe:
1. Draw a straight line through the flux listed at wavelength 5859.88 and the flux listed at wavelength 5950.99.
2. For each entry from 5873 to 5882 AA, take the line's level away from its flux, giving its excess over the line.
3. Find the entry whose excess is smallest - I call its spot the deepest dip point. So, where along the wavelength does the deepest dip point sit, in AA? 5878.81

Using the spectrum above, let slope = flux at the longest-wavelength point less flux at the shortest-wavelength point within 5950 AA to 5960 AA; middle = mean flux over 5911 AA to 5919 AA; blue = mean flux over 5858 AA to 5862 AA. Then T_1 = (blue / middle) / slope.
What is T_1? 2.9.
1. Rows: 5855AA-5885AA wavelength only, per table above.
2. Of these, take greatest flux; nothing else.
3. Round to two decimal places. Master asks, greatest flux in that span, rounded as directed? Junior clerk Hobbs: 14.51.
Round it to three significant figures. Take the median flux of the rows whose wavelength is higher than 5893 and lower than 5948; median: 13.7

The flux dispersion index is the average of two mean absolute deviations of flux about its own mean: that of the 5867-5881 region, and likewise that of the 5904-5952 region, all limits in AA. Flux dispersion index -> 0.4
